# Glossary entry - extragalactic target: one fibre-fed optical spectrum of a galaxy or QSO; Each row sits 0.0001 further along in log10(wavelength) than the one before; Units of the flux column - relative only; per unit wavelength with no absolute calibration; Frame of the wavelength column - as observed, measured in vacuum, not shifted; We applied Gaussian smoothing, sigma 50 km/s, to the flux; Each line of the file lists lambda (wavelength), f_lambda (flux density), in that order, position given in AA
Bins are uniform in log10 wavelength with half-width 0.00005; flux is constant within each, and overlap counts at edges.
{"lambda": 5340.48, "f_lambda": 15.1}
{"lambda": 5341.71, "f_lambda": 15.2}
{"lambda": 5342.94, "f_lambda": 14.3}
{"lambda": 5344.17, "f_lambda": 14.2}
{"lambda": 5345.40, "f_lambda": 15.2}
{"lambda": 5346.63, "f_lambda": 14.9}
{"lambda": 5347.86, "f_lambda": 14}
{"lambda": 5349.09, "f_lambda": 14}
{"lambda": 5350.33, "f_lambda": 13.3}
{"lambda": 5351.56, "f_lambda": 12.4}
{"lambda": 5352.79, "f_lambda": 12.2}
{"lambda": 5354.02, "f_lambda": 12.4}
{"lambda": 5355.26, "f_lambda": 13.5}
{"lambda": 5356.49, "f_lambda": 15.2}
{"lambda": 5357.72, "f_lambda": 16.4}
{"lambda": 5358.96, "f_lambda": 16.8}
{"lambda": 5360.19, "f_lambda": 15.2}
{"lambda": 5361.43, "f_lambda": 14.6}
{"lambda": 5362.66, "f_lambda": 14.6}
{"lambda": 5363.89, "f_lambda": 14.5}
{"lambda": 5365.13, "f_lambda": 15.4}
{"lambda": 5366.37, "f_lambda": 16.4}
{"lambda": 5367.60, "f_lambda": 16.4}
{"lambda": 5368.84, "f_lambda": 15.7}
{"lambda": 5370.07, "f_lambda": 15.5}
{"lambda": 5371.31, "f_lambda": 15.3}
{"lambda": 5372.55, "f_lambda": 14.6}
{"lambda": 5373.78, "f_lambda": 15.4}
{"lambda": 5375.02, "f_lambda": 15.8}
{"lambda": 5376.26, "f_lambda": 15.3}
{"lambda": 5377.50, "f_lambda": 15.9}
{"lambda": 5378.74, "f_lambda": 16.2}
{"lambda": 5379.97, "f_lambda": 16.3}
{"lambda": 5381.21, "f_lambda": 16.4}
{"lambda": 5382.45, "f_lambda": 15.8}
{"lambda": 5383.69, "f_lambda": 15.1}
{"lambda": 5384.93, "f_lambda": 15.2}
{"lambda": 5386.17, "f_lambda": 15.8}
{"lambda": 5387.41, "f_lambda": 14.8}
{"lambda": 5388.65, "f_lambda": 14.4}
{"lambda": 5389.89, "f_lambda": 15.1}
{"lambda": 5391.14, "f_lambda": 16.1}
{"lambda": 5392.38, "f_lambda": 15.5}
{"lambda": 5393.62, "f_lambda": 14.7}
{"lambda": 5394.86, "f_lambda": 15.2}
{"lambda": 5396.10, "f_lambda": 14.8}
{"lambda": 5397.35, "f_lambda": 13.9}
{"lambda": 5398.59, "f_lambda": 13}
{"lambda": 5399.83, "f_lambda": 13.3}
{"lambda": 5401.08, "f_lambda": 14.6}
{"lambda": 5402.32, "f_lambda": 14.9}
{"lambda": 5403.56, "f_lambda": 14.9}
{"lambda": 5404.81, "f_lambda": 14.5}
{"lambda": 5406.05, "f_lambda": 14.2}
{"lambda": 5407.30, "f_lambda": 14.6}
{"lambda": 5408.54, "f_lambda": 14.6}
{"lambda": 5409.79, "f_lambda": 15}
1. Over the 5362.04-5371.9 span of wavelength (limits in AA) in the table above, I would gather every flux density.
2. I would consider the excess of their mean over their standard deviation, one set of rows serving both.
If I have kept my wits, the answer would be 14.8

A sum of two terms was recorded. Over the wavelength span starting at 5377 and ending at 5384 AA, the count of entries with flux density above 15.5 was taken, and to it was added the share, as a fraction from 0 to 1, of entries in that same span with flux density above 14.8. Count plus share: 6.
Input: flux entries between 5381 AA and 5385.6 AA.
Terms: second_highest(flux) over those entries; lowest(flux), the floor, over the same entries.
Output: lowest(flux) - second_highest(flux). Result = -0.7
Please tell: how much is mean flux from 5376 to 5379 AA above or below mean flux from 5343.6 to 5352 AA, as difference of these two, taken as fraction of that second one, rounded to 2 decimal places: 0.13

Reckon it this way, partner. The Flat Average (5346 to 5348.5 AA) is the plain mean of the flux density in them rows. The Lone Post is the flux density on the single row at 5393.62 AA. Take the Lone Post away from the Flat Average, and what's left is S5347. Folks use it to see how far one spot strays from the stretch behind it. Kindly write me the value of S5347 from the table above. -0.2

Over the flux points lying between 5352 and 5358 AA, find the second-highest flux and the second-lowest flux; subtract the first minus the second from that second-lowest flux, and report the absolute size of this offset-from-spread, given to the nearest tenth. 9.6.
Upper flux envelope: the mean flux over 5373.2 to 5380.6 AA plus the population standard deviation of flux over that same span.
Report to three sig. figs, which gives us 16.2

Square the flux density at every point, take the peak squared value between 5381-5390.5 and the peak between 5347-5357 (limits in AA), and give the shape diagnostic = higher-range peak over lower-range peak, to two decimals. 1.16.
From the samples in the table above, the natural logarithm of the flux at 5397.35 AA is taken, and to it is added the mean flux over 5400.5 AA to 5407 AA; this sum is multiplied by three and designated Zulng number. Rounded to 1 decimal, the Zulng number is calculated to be 51.8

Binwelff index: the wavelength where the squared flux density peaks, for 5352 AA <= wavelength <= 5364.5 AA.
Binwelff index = 5358.96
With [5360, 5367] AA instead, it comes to 5366.37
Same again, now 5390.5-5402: 5391.14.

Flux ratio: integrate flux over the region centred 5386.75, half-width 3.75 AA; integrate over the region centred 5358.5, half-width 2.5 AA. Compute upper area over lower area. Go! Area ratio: 1.4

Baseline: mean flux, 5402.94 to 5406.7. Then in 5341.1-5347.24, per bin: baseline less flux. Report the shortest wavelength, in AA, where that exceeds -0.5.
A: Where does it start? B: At 5342.94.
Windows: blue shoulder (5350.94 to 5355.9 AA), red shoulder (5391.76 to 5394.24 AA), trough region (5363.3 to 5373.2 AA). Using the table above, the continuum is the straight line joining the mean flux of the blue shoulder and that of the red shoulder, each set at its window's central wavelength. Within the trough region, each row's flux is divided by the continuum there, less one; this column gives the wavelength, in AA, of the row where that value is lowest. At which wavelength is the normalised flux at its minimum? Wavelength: 5372.55 AA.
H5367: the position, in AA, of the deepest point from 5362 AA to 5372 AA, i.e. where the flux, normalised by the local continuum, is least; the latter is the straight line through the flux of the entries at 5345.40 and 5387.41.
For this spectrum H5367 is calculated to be 5363.89 AA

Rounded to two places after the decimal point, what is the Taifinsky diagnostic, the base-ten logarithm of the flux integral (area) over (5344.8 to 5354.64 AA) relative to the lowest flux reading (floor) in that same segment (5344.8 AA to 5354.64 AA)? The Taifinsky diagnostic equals 1.04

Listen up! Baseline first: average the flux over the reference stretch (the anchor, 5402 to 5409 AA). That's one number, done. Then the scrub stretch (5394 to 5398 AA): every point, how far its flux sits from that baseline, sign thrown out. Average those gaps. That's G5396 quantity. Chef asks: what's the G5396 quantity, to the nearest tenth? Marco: 0.5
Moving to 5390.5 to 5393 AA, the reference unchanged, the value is 1.2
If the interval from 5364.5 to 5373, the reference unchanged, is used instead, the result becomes 1.0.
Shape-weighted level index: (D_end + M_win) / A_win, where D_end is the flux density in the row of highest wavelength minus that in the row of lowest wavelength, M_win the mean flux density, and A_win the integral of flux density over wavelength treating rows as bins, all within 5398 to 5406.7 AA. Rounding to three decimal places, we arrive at 0.125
